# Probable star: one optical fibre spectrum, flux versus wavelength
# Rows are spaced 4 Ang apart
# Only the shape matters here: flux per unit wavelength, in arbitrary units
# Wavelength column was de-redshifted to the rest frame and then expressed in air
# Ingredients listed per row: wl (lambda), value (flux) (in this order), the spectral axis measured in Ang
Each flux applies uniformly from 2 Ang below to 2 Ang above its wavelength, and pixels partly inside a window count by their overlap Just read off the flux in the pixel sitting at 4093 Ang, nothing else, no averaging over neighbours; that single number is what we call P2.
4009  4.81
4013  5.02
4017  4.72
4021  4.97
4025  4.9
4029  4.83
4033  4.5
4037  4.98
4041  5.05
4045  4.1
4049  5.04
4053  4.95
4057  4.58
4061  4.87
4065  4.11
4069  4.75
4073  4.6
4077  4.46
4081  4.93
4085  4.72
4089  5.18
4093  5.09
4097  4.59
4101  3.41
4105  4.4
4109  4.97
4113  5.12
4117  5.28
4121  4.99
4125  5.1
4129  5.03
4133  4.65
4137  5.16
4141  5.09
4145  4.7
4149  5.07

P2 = 5.09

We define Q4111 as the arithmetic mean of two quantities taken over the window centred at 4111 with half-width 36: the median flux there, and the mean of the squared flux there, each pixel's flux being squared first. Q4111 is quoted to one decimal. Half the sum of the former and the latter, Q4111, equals 14.2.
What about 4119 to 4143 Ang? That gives 15.1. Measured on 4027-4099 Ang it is 13.7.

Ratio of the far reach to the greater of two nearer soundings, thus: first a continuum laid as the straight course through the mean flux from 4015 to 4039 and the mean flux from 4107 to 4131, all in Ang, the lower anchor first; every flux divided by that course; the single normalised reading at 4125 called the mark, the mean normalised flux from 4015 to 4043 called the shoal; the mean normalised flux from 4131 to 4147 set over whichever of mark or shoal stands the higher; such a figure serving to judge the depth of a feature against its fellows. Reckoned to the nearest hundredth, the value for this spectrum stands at 0.95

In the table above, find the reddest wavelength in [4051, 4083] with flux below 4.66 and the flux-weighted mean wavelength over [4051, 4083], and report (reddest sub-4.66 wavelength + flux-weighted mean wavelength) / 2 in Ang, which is 4072.0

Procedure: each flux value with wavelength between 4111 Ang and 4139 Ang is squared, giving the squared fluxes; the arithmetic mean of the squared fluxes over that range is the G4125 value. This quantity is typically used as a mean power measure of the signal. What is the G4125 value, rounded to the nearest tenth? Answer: 25.5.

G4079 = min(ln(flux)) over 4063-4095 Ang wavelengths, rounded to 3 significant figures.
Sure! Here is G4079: 1.41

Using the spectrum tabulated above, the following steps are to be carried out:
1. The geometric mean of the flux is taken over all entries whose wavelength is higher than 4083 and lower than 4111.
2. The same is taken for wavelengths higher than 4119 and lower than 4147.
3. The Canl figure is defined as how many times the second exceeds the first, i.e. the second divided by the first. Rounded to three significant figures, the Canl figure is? 1.08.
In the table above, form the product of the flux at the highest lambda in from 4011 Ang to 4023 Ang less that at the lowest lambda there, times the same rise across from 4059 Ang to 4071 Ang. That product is 0.01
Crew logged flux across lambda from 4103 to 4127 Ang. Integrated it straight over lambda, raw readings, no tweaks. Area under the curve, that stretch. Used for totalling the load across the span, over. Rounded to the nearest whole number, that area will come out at 119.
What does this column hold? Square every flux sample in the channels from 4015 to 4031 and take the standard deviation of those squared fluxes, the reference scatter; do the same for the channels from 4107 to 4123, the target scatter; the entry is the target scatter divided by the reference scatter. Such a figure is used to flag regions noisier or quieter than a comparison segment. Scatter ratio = 1.4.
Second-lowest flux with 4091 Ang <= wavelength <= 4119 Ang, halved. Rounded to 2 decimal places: 2.20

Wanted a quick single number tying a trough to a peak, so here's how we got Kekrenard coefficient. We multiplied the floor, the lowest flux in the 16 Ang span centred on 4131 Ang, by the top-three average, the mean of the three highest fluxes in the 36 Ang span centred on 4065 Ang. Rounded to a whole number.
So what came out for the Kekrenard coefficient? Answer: 23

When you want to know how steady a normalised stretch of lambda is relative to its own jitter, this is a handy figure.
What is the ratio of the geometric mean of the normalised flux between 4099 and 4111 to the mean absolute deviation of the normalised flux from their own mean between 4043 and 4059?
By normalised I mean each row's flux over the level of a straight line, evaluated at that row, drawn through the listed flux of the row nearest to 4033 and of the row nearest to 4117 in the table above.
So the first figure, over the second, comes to 12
